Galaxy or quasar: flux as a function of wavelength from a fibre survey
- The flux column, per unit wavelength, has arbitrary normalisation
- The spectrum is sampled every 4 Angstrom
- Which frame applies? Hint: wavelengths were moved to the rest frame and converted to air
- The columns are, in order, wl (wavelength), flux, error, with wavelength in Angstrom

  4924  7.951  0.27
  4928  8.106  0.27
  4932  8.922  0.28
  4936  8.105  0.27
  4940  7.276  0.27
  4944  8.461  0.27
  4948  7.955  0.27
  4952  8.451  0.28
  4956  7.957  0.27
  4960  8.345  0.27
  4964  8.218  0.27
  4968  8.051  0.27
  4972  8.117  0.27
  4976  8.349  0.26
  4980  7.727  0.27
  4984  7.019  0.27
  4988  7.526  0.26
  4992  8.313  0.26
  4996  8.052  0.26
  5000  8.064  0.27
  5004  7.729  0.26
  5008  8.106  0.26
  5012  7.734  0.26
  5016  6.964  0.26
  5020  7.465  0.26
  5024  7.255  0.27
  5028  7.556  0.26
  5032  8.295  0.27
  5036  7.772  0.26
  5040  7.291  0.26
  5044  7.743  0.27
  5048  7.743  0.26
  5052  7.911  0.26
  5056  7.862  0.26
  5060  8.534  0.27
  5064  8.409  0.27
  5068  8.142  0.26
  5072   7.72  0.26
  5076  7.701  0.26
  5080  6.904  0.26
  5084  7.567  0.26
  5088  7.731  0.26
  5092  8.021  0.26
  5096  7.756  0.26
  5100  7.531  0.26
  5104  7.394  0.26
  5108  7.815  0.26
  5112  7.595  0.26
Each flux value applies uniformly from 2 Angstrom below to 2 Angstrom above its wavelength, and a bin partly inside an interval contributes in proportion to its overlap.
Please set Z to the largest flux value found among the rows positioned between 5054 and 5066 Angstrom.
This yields 8.534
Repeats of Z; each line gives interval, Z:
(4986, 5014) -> 8.313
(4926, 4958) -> 8.922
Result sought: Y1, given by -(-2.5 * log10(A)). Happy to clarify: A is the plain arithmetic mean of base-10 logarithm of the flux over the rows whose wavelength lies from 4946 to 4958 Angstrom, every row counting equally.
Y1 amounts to -0.103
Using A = 0.909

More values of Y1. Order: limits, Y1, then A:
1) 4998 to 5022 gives -0.133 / 0.885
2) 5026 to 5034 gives -0.116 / 0.899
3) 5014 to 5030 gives -0.159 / 0.864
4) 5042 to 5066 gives -0.109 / 0.905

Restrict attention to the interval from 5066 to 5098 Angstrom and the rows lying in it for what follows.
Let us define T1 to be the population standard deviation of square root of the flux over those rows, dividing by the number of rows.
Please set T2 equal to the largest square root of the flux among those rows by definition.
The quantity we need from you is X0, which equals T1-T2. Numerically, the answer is -2.79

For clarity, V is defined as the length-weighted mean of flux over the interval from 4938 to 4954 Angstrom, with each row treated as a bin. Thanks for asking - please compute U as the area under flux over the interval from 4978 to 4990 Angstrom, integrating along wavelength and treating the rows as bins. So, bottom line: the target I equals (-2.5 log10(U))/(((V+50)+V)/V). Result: -0.59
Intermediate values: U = 89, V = 8.04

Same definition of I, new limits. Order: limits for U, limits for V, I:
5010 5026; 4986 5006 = -0.62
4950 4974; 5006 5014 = -0.69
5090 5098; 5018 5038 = -0.53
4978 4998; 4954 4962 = -0.67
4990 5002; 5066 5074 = -0.60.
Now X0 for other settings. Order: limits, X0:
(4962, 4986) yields -2.81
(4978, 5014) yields -2.82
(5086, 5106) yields -2.79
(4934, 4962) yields -2.84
